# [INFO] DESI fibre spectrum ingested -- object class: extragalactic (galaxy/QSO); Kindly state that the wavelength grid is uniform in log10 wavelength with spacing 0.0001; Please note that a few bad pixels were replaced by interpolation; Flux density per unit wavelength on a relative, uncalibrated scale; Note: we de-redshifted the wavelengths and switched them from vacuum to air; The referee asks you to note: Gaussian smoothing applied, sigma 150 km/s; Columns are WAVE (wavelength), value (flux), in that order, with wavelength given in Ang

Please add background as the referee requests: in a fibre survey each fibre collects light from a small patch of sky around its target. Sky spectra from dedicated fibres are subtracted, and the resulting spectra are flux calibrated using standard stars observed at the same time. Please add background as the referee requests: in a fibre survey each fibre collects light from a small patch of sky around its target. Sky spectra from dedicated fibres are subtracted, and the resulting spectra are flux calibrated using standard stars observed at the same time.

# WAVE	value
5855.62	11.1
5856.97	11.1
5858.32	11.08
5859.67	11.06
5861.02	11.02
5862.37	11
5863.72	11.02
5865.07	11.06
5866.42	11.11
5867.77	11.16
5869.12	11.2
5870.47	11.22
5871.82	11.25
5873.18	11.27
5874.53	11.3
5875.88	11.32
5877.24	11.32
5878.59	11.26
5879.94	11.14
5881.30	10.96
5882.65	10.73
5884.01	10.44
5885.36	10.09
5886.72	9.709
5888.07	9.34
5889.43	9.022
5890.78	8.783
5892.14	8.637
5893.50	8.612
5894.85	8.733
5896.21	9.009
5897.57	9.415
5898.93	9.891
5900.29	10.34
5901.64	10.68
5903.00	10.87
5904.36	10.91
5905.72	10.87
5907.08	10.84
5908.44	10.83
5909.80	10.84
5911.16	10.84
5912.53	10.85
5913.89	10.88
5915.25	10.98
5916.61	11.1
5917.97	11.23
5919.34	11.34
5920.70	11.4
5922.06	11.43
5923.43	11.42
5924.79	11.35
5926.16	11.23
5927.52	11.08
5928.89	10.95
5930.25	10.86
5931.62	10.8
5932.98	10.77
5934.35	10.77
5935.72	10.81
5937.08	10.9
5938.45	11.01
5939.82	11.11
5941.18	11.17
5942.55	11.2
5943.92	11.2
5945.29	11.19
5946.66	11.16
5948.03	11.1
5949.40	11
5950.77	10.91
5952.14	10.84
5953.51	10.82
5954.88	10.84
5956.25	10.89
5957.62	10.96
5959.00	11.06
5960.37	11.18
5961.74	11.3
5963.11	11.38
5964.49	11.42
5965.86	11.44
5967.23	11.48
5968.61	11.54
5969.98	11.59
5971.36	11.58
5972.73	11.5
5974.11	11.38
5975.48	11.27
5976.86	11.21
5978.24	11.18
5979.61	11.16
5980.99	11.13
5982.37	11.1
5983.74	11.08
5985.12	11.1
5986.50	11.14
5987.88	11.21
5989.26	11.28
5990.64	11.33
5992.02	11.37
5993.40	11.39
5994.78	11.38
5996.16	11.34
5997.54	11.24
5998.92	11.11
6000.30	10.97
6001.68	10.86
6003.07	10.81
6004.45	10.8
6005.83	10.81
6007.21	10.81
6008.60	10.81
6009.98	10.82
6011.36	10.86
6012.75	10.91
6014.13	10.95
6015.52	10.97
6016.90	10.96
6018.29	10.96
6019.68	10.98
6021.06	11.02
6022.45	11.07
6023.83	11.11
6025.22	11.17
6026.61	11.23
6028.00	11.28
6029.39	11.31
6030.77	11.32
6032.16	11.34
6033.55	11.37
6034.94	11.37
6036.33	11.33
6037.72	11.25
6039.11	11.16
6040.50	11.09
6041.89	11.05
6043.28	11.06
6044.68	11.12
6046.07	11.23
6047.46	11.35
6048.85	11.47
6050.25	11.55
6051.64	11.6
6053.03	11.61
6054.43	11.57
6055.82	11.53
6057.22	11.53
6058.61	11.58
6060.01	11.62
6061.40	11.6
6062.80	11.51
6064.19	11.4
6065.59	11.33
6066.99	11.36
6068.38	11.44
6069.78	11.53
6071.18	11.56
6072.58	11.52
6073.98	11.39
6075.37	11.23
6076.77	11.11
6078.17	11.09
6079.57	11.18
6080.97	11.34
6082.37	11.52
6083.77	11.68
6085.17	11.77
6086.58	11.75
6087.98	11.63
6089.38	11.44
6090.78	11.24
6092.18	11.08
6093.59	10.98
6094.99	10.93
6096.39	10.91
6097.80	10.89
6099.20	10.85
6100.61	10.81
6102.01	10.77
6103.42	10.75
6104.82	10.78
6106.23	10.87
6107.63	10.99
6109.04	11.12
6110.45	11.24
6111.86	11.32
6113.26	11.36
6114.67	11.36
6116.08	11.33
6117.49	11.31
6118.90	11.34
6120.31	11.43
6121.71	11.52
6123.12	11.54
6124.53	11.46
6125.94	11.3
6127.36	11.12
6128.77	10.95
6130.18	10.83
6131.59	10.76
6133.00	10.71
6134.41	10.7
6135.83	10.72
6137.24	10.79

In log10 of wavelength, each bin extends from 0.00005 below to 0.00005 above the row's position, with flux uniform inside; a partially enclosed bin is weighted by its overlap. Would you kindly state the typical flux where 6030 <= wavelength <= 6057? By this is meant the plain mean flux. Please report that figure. 11.3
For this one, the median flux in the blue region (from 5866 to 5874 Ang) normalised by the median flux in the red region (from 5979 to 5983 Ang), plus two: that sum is 3.01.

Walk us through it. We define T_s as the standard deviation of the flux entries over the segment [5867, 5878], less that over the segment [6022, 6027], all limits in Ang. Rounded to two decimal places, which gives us -0.01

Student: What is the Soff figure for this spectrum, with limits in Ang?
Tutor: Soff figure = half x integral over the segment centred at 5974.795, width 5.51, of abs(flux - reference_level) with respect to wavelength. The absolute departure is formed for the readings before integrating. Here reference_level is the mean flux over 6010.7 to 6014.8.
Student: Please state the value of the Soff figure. 1.2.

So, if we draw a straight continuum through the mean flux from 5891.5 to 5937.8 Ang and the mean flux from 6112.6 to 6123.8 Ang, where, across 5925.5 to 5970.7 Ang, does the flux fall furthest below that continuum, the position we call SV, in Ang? 5953.51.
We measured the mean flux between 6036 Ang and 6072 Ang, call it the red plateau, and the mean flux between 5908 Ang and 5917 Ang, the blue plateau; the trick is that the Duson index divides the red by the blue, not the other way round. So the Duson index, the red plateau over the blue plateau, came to 1.05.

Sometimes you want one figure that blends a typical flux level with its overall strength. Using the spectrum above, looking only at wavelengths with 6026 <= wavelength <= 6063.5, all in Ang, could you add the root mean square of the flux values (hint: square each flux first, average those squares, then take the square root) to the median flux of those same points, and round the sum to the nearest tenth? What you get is 22.7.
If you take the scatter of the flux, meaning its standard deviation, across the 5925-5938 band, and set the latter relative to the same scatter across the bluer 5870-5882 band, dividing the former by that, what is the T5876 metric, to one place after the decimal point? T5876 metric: 1.4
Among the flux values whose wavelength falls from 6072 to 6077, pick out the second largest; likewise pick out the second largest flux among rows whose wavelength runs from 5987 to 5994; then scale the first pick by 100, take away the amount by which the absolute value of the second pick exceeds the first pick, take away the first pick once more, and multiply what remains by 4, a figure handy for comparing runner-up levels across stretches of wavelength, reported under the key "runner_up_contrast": 4511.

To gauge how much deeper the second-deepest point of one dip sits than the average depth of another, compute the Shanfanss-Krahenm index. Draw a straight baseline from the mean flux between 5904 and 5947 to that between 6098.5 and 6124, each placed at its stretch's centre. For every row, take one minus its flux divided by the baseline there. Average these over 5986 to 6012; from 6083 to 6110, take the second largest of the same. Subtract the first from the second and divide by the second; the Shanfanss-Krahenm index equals 1.0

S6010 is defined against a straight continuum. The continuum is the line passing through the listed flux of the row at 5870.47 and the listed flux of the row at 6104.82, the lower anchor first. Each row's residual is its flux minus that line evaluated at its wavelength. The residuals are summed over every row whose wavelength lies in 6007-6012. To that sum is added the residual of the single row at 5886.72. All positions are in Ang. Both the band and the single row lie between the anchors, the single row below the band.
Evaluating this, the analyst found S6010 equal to -2.0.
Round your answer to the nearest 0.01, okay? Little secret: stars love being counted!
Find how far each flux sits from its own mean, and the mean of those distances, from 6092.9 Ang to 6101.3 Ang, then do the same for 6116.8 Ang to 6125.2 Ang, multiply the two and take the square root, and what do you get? 0.06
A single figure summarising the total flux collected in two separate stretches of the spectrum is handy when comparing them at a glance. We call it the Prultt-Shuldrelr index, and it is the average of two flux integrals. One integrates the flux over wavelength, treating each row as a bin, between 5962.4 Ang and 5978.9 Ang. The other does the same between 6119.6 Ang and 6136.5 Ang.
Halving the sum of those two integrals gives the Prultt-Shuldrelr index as 188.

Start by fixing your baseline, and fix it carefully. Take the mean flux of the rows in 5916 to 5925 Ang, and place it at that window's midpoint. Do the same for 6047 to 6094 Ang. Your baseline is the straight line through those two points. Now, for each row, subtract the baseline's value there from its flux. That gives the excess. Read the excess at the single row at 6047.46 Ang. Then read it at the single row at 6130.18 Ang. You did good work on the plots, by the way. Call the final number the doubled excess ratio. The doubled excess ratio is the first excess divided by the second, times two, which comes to 0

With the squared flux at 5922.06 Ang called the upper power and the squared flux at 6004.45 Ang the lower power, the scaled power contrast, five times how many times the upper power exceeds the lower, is 5.60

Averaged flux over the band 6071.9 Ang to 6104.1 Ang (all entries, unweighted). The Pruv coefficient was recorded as 11.2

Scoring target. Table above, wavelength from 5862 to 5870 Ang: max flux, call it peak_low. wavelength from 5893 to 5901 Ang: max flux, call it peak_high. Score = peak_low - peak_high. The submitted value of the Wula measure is 0.9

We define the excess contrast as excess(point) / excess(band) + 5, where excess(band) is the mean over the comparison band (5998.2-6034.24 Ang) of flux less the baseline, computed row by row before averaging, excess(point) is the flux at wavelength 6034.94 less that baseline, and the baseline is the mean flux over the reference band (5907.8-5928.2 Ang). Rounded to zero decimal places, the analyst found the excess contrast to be 2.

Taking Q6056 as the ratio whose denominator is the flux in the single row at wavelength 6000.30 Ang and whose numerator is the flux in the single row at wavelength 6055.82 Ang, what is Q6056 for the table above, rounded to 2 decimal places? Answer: 1.05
